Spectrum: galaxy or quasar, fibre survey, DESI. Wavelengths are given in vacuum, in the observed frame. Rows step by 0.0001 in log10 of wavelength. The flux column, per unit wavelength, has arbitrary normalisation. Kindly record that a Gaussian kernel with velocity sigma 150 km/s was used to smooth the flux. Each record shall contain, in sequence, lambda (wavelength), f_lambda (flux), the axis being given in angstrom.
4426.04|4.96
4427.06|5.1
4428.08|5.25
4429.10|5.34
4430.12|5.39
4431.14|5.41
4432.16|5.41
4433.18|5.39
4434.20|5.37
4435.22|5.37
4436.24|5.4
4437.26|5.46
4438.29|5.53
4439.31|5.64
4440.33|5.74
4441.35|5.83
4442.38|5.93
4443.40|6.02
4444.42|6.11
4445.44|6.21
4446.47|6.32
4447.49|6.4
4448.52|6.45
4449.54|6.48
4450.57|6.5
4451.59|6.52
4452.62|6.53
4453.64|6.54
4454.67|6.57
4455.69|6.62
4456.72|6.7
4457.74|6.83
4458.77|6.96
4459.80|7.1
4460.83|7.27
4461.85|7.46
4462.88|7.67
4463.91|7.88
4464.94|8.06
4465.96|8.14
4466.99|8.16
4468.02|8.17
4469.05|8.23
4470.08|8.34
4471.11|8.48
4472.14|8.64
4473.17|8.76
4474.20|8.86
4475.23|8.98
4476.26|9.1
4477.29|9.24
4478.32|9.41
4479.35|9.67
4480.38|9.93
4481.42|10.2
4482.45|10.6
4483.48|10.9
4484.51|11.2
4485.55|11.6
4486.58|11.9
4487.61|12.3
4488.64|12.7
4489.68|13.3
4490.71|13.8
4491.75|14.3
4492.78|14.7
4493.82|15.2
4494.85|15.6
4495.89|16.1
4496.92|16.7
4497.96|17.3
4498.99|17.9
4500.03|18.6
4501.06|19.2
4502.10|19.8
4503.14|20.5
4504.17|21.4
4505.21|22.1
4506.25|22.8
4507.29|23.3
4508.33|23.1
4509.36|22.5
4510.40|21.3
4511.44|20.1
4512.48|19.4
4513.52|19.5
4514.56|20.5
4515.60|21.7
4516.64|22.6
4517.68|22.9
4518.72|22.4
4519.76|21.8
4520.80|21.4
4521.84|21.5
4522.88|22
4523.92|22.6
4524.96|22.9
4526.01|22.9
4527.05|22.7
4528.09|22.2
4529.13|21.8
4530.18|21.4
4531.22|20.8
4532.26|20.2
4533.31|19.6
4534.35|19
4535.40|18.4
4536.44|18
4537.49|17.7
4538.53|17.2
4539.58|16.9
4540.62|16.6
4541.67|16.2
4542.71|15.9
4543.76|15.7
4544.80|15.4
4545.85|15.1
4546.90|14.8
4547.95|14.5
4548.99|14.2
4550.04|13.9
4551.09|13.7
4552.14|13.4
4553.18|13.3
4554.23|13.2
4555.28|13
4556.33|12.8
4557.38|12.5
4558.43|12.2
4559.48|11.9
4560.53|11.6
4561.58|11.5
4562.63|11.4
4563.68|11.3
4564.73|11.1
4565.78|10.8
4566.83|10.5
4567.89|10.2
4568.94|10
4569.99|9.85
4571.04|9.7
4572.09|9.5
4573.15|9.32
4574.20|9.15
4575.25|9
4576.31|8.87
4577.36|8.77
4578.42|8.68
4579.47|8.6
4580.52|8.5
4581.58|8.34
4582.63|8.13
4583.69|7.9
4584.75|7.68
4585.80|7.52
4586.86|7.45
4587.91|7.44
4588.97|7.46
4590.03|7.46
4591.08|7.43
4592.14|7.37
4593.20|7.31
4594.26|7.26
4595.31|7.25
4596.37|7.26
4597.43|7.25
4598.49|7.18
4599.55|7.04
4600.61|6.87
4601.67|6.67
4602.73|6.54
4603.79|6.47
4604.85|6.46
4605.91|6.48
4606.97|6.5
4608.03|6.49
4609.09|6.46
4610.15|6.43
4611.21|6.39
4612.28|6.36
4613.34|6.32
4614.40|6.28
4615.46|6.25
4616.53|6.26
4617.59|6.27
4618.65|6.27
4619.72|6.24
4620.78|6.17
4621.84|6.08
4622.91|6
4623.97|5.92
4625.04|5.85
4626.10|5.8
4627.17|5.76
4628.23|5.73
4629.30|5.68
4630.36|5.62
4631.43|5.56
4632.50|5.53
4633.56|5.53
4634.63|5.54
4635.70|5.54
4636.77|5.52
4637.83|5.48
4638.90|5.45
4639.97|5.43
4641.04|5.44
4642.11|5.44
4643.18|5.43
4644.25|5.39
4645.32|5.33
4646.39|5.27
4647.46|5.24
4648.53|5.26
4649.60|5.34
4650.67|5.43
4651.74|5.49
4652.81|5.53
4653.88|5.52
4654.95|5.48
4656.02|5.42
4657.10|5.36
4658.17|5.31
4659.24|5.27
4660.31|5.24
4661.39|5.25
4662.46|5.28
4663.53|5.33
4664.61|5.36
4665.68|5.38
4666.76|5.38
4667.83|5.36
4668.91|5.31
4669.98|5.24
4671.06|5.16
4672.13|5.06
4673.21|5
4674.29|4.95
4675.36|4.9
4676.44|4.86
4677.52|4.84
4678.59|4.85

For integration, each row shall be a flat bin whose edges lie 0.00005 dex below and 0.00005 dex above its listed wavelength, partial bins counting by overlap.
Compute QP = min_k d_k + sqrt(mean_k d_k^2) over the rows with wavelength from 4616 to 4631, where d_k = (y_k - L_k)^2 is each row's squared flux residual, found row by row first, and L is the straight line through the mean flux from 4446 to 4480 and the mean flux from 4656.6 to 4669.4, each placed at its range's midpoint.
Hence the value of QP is 0.10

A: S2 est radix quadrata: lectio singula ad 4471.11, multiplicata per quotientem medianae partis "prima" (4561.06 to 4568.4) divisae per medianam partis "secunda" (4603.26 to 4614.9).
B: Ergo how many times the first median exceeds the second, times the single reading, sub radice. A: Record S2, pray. 3.8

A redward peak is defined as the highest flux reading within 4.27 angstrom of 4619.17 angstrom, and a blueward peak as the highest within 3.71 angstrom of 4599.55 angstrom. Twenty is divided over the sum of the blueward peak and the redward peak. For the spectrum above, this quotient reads 1.48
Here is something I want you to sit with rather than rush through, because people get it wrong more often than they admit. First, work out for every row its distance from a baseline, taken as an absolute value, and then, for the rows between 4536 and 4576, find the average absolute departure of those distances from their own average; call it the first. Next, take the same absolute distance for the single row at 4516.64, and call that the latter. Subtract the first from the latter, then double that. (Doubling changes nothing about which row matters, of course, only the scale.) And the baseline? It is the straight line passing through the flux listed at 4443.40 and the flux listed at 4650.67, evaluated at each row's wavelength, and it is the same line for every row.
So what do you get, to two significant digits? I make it 29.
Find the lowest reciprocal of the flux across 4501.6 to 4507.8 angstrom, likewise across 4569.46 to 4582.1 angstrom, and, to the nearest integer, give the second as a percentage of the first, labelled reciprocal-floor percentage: 237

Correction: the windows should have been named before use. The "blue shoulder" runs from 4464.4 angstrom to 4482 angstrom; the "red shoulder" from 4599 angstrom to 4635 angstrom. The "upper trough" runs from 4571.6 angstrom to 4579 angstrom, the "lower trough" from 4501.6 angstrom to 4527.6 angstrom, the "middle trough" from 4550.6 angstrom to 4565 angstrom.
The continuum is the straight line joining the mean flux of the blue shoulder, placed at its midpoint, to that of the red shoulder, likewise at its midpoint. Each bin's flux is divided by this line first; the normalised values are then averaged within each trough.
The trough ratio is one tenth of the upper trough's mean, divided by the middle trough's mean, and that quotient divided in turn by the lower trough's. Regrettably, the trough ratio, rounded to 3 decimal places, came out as 0.028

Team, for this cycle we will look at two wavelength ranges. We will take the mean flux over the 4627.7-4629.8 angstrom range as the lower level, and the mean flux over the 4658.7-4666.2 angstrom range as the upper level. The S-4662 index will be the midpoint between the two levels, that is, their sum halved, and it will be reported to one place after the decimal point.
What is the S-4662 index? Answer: 5.5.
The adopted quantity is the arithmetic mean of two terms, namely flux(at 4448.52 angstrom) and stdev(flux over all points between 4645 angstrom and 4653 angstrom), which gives 3.3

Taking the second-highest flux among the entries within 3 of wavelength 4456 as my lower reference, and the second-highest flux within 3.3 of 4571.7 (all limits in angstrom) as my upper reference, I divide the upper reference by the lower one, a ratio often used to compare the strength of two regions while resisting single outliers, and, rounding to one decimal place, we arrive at 1.4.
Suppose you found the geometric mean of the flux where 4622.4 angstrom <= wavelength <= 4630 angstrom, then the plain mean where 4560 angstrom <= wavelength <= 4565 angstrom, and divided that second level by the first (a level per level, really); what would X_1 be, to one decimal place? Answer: 2.0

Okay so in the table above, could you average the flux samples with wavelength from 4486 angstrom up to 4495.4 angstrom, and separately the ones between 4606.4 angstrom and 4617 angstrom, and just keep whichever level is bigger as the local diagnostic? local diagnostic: 14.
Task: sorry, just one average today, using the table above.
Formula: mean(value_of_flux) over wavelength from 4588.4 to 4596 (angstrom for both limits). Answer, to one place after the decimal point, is 7.4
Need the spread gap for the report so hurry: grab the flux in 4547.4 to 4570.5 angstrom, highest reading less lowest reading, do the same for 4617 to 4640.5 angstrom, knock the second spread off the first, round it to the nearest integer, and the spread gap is 4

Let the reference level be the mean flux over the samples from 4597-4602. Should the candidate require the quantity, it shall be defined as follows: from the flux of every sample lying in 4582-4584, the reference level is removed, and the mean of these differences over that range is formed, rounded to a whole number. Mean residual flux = 1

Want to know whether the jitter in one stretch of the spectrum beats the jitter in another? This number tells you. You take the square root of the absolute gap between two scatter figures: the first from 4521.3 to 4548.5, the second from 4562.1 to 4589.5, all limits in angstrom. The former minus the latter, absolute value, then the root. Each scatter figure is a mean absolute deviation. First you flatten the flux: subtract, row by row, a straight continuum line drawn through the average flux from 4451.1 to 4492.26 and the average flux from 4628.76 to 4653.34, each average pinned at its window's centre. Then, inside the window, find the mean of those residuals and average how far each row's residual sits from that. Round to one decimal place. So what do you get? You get 1.2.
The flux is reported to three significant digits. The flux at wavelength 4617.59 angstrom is 6.27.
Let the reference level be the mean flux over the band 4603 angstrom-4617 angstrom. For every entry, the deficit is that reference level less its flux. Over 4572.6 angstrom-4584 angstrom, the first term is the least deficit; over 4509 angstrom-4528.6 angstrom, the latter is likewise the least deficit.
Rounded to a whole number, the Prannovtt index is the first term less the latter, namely 14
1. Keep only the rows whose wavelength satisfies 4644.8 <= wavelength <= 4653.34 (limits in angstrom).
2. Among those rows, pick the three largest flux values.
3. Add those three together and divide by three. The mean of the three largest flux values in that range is 5.5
